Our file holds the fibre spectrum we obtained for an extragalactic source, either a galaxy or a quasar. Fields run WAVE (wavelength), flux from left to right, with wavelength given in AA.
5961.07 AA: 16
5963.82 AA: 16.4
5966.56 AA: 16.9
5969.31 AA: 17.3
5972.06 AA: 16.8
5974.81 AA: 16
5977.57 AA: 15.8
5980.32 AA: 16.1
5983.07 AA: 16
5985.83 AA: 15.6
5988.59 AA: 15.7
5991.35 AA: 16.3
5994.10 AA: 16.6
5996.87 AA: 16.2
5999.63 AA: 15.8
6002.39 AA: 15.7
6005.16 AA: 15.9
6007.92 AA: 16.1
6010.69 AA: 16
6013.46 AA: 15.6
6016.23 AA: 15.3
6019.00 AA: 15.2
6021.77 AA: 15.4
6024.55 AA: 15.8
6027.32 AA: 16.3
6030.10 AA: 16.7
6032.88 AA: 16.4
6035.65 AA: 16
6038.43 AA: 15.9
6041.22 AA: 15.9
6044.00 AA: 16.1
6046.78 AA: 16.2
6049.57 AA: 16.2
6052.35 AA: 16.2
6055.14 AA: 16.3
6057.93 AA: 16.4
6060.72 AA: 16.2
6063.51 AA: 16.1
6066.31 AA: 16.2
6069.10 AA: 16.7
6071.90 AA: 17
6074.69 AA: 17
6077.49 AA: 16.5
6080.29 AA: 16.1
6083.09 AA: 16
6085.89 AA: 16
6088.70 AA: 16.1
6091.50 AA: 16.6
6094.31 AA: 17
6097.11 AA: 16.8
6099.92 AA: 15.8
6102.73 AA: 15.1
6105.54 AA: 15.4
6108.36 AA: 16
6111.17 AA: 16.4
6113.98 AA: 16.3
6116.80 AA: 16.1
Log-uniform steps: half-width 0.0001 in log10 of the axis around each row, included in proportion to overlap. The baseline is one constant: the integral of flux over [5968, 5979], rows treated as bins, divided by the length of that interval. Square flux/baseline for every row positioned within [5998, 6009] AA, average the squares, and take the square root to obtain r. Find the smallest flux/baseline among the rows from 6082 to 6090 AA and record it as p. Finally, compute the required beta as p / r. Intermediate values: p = 0.972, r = 0.96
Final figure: 1.01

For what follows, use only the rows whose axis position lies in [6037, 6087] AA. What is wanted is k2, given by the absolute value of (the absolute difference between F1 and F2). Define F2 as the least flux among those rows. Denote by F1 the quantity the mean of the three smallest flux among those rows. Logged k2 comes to 0.03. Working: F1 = 15.93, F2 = 15.9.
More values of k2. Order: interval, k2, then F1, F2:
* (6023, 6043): 0.07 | 15.87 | 15.8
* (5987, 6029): 0.10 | 15.30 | 15.2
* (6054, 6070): 0.07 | 16.17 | 16.1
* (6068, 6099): 0.03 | 16.03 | 16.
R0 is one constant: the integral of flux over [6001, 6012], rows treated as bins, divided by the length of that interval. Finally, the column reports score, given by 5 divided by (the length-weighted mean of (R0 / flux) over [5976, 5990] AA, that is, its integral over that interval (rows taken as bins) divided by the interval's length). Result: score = 4.98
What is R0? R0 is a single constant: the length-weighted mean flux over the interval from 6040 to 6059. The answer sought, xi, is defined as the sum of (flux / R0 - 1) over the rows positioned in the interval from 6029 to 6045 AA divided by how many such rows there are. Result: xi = -0.001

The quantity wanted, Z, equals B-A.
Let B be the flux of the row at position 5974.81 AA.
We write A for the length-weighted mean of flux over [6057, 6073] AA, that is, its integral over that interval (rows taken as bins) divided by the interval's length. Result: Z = -0.4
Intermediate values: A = 16.4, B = 16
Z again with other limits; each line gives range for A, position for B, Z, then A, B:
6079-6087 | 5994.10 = 0.6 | 16.0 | 16.6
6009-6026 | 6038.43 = 0.3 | 15.6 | 15.9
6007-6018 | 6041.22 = 0.2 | 15.7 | 15.9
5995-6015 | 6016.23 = -0.6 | 15.9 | 15.3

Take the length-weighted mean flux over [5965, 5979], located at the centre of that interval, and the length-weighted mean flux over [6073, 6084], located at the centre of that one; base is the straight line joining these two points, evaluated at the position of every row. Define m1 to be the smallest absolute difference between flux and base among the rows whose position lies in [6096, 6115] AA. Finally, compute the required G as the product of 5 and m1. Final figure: 0.03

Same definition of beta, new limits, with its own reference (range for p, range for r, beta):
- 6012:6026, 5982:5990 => 0.96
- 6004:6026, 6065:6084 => 0.92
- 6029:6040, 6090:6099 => 0.95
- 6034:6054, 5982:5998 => 0.99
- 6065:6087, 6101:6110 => 1.03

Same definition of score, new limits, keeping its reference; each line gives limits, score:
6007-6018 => 4.93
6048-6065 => 5.10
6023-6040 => 5.08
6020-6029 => 4.97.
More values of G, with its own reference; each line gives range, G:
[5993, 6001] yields 0.33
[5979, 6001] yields 0.33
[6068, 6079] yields 0.29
